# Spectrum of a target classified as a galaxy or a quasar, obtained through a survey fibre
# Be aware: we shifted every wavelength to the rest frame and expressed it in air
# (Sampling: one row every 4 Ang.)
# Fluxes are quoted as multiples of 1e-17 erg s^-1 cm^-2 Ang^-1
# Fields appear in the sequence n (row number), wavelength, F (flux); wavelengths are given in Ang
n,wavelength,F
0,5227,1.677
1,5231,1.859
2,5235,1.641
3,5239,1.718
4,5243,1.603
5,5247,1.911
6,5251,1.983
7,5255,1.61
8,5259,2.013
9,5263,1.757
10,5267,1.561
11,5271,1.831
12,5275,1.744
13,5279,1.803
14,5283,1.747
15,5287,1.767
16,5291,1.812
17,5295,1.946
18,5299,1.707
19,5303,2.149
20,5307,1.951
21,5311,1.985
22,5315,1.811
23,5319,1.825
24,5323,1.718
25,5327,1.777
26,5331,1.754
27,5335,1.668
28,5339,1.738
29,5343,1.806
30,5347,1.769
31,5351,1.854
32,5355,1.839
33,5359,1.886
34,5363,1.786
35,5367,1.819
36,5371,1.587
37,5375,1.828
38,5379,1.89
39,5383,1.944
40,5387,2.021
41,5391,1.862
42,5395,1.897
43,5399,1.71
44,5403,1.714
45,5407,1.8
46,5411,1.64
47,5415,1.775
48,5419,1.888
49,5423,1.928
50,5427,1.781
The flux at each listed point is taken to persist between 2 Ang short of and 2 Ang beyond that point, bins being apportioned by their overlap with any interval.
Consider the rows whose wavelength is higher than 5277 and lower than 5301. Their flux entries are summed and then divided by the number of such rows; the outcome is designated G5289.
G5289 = 1.797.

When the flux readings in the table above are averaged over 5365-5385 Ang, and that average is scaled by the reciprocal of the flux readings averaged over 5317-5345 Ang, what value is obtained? 1.03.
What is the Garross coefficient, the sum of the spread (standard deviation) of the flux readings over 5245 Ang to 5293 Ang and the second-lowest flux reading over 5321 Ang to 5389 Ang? 1.80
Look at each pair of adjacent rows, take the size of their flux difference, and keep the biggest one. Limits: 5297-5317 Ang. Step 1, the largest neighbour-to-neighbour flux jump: 0.44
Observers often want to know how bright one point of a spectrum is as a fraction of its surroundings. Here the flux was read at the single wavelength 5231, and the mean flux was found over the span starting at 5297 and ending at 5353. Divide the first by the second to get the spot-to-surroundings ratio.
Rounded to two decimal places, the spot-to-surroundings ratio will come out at 1.02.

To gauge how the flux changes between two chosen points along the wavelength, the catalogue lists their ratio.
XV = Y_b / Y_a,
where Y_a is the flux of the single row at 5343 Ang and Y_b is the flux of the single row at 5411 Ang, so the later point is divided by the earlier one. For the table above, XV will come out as 0.91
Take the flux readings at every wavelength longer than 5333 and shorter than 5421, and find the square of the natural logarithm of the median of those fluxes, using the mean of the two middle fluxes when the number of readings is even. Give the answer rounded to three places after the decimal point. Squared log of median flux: 0.354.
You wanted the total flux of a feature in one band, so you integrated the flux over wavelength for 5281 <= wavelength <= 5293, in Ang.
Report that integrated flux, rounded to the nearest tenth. 21.3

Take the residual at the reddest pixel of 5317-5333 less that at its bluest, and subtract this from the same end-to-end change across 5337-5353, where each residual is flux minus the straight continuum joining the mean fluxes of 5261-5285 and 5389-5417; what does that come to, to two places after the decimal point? 0.19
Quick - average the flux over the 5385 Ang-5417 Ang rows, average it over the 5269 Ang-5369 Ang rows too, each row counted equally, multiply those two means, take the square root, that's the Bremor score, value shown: 1.81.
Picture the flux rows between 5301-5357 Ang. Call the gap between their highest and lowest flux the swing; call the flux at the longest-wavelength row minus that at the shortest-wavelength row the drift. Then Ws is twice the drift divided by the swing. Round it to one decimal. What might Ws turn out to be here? -1.3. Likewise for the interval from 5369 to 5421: 1.4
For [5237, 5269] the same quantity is -0.7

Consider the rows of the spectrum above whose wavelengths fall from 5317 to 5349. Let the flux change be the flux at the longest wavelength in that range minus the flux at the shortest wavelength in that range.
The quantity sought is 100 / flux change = -1786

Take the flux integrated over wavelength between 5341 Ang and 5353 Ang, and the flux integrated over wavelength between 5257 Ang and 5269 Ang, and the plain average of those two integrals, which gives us 21.5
